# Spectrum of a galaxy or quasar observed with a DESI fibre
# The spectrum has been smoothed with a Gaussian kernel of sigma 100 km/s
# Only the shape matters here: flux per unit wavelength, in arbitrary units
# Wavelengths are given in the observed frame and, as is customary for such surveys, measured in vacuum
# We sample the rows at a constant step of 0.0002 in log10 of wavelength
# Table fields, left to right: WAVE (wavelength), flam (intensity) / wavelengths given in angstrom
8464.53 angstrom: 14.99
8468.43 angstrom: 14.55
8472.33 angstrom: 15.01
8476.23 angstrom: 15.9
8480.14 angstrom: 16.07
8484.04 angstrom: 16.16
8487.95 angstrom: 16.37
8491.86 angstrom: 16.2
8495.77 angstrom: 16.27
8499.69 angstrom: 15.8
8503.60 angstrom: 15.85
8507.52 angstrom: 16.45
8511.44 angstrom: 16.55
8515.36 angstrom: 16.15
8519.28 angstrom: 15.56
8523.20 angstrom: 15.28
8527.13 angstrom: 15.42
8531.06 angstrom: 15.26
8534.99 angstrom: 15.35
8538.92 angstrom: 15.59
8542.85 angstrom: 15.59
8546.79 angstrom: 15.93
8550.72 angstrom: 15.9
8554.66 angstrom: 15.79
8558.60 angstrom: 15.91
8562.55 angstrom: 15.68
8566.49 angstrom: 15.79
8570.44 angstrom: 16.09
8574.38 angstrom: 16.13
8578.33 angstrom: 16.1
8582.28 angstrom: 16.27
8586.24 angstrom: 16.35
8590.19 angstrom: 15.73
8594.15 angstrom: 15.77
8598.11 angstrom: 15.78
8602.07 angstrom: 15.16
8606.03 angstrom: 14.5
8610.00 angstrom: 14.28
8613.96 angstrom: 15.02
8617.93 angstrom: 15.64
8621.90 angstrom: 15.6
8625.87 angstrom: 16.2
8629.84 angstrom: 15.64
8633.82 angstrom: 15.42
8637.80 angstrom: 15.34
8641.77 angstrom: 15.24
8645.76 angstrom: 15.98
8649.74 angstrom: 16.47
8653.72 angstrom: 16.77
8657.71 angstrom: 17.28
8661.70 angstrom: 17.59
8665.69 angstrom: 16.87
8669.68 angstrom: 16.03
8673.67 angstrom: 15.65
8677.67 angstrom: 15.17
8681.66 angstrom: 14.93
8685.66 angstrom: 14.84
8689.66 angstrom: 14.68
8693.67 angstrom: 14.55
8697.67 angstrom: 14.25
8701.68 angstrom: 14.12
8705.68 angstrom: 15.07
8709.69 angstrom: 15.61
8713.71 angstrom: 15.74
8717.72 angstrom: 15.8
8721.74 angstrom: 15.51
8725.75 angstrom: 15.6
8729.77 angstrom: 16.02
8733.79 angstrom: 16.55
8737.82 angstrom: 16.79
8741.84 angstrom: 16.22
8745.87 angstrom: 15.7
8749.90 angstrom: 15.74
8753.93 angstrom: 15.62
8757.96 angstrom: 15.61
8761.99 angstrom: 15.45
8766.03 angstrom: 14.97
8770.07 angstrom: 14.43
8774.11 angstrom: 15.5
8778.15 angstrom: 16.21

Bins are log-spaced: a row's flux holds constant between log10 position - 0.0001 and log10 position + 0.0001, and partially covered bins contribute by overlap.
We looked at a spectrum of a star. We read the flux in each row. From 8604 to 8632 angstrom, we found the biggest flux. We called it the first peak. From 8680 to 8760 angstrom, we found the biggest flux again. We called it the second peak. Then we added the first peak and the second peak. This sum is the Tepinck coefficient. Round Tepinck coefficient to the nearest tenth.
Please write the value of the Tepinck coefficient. 33.0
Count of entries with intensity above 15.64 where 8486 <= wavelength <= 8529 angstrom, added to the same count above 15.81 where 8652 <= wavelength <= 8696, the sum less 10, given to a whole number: 3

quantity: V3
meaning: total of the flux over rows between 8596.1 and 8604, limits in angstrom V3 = 30.9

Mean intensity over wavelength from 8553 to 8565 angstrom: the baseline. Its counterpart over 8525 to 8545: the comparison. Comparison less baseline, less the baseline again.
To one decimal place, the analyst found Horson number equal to -16.1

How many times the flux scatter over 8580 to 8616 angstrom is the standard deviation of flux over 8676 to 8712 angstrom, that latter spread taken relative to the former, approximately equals 0.63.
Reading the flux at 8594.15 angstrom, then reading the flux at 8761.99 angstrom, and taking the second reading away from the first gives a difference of 0.32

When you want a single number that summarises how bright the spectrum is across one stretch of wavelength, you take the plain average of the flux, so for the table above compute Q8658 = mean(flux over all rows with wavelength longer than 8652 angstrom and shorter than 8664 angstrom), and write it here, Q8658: 17.2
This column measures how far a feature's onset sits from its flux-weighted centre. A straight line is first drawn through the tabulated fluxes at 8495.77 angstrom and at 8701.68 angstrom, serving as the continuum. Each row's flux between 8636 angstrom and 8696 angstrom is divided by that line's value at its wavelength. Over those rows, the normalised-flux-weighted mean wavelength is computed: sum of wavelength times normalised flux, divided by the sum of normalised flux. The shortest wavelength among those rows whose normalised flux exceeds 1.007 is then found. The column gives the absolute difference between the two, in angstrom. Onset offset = 27.6 angstrom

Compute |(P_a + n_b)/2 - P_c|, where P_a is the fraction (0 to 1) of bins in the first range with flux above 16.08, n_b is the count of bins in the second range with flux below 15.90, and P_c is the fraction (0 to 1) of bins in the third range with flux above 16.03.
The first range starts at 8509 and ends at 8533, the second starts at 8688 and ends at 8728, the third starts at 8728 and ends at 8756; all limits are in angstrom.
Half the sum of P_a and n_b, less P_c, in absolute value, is 4.7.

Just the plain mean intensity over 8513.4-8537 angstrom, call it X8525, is 15.5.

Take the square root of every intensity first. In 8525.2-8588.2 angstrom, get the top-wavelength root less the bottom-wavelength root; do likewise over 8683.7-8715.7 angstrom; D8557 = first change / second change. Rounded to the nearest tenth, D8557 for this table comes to 1.0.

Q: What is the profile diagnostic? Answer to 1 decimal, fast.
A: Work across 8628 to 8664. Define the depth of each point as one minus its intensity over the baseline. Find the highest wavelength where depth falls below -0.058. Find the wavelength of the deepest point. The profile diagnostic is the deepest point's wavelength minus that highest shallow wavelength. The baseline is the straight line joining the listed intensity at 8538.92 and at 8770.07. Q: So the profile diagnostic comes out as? -19.9 angstrom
